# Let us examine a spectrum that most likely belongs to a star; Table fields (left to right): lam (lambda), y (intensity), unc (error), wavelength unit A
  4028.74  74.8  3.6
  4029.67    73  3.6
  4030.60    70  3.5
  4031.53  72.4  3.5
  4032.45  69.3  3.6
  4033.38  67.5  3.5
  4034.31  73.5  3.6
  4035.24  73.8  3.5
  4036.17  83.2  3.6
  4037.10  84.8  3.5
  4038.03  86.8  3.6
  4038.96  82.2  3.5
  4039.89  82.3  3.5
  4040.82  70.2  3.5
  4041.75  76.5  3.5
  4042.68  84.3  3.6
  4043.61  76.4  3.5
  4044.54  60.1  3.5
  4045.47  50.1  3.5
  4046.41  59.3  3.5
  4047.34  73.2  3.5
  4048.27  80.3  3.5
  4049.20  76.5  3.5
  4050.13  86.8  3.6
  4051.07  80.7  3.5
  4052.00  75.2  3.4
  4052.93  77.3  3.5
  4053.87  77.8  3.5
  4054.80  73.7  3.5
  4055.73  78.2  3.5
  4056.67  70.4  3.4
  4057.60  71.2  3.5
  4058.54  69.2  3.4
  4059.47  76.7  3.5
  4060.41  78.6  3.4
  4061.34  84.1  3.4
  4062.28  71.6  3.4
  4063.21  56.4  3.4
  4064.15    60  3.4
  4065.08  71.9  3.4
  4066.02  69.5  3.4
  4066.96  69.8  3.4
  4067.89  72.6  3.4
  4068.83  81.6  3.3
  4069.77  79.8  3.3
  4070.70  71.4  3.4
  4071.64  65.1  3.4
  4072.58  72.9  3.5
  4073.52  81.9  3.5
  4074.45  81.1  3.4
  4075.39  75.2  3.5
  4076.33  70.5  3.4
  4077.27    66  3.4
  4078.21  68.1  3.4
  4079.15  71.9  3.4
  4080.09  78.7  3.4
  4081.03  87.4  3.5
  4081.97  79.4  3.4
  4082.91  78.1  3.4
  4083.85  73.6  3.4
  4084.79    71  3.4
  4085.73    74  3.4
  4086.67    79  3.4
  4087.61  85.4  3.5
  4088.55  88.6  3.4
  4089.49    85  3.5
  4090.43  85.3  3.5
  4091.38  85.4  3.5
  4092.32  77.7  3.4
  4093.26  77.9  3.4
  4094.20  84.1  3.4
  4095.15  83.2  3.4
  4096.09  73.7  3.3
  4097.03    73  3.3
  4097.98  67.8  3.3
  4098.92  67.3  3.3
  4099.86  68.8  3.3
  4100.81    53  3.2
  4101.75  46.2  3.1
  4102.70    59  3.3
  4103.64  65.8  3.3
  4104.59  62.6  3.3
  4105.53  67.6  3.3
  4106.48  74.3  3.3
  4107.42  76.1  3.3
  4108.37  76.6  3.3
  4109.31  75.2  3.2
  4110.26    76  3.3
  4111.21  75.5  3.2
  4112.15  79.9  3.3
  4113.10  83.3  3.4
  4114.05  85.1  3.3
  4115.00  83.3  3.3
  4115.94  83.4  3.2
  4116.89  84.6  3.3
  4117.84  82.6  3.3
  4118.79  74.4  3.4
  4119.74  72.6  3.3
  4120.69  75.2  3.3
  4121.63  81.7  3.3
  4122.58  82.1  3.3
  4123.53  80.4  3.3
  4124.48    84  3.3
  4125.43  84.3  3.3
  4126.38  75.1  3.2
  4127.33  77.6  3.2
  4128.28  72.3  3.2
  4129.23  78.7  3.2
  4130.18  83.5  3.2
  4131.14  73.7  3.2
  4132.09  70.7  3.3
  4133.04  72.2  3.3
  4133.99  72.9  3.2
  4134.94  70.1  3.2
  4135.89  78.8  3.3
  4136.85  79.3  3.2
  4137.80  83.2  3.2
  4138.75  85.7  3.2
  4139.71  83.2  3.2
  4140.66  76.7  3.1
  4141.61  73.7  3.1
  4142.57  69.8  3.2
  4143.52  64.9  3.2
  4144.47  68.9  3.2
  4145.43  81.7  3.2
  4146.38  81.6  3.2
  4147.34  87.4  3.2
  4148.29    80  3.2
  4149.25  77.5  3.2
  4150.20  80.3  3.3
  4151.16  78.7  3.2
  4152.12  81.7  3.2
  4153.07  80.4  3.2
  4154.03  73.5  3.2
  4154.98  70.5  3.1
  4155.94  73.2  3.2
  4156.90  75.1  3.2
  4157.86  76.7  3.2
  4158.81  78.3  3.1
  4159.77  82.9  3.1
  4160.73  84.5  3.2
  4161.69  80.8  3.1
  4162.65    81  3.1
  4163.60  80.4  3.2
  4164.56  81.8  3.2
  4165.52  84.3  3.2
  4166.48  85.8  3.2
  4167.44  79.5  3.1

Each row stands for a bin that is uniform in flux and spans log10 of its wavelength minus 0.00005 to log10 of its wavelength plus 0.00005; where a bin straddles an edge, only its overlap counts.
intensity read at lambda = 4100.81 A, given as 53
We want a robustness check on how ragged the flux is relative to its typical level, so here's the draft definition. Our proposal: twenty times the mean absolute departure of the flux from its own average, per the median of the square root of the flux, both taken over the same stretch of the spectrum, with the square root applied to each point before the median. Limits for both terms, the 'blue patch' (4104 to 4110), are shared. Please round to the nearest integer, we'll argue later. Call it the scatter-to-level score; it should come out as 11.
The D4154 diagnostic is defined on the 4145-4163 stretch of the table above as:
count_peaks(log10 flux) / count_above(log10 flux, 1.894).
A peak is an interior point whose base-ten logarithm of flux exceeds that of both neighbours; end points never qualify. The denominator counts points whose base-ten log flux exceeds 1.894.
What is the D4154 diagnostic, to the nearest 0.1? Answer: 0.3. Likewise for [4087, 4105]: 0.7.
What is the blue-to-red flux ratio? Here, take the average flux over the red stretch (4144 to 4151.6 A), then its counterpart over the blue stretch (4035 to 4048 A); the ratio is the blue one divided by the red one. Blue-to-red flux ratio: 0.94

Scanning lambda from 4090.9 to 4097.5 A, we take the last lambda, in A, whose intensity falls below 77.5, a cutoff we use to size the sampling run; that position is 4097.03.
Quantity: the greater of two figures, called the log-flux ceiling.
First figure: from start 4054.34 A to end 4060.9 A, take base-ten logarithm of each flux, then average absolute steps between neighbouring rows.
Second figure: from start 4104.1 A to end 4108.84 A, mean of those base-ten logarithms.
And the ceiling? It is 1.85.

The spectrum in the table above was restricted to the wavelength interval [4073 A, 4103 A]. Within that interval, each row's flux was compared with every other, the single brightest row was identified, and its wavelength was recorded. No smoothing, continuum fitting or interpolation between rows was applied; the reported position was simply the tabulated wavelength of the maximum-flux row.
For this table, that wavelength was 4088.55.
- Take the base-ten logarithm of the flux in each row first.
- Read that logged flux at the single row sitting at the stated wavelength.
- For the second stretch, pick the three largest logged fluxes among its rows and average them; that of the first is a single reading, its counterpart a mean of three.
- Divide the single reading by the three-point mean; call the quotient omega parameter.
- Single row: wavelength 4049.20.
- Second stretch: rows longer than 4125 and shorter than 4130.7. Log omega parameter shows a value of 0.98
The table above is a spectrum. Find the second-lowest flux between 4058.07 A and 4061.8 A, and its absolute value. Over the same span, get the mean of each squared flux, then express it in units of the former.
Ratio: 78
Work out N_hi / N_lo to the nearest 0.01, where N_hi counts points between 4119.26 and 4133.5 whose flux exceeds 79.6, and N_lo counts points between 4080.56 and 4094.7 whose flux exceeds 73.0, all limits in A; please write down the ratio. 0.43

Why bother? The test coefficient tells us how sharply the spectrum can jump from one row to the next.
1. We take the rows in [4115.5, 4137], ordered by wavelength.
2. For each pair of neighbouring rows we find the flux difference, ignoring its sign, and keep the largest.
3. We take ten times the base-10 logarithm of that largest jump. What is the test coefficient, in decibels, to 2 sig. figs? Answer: 9.9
